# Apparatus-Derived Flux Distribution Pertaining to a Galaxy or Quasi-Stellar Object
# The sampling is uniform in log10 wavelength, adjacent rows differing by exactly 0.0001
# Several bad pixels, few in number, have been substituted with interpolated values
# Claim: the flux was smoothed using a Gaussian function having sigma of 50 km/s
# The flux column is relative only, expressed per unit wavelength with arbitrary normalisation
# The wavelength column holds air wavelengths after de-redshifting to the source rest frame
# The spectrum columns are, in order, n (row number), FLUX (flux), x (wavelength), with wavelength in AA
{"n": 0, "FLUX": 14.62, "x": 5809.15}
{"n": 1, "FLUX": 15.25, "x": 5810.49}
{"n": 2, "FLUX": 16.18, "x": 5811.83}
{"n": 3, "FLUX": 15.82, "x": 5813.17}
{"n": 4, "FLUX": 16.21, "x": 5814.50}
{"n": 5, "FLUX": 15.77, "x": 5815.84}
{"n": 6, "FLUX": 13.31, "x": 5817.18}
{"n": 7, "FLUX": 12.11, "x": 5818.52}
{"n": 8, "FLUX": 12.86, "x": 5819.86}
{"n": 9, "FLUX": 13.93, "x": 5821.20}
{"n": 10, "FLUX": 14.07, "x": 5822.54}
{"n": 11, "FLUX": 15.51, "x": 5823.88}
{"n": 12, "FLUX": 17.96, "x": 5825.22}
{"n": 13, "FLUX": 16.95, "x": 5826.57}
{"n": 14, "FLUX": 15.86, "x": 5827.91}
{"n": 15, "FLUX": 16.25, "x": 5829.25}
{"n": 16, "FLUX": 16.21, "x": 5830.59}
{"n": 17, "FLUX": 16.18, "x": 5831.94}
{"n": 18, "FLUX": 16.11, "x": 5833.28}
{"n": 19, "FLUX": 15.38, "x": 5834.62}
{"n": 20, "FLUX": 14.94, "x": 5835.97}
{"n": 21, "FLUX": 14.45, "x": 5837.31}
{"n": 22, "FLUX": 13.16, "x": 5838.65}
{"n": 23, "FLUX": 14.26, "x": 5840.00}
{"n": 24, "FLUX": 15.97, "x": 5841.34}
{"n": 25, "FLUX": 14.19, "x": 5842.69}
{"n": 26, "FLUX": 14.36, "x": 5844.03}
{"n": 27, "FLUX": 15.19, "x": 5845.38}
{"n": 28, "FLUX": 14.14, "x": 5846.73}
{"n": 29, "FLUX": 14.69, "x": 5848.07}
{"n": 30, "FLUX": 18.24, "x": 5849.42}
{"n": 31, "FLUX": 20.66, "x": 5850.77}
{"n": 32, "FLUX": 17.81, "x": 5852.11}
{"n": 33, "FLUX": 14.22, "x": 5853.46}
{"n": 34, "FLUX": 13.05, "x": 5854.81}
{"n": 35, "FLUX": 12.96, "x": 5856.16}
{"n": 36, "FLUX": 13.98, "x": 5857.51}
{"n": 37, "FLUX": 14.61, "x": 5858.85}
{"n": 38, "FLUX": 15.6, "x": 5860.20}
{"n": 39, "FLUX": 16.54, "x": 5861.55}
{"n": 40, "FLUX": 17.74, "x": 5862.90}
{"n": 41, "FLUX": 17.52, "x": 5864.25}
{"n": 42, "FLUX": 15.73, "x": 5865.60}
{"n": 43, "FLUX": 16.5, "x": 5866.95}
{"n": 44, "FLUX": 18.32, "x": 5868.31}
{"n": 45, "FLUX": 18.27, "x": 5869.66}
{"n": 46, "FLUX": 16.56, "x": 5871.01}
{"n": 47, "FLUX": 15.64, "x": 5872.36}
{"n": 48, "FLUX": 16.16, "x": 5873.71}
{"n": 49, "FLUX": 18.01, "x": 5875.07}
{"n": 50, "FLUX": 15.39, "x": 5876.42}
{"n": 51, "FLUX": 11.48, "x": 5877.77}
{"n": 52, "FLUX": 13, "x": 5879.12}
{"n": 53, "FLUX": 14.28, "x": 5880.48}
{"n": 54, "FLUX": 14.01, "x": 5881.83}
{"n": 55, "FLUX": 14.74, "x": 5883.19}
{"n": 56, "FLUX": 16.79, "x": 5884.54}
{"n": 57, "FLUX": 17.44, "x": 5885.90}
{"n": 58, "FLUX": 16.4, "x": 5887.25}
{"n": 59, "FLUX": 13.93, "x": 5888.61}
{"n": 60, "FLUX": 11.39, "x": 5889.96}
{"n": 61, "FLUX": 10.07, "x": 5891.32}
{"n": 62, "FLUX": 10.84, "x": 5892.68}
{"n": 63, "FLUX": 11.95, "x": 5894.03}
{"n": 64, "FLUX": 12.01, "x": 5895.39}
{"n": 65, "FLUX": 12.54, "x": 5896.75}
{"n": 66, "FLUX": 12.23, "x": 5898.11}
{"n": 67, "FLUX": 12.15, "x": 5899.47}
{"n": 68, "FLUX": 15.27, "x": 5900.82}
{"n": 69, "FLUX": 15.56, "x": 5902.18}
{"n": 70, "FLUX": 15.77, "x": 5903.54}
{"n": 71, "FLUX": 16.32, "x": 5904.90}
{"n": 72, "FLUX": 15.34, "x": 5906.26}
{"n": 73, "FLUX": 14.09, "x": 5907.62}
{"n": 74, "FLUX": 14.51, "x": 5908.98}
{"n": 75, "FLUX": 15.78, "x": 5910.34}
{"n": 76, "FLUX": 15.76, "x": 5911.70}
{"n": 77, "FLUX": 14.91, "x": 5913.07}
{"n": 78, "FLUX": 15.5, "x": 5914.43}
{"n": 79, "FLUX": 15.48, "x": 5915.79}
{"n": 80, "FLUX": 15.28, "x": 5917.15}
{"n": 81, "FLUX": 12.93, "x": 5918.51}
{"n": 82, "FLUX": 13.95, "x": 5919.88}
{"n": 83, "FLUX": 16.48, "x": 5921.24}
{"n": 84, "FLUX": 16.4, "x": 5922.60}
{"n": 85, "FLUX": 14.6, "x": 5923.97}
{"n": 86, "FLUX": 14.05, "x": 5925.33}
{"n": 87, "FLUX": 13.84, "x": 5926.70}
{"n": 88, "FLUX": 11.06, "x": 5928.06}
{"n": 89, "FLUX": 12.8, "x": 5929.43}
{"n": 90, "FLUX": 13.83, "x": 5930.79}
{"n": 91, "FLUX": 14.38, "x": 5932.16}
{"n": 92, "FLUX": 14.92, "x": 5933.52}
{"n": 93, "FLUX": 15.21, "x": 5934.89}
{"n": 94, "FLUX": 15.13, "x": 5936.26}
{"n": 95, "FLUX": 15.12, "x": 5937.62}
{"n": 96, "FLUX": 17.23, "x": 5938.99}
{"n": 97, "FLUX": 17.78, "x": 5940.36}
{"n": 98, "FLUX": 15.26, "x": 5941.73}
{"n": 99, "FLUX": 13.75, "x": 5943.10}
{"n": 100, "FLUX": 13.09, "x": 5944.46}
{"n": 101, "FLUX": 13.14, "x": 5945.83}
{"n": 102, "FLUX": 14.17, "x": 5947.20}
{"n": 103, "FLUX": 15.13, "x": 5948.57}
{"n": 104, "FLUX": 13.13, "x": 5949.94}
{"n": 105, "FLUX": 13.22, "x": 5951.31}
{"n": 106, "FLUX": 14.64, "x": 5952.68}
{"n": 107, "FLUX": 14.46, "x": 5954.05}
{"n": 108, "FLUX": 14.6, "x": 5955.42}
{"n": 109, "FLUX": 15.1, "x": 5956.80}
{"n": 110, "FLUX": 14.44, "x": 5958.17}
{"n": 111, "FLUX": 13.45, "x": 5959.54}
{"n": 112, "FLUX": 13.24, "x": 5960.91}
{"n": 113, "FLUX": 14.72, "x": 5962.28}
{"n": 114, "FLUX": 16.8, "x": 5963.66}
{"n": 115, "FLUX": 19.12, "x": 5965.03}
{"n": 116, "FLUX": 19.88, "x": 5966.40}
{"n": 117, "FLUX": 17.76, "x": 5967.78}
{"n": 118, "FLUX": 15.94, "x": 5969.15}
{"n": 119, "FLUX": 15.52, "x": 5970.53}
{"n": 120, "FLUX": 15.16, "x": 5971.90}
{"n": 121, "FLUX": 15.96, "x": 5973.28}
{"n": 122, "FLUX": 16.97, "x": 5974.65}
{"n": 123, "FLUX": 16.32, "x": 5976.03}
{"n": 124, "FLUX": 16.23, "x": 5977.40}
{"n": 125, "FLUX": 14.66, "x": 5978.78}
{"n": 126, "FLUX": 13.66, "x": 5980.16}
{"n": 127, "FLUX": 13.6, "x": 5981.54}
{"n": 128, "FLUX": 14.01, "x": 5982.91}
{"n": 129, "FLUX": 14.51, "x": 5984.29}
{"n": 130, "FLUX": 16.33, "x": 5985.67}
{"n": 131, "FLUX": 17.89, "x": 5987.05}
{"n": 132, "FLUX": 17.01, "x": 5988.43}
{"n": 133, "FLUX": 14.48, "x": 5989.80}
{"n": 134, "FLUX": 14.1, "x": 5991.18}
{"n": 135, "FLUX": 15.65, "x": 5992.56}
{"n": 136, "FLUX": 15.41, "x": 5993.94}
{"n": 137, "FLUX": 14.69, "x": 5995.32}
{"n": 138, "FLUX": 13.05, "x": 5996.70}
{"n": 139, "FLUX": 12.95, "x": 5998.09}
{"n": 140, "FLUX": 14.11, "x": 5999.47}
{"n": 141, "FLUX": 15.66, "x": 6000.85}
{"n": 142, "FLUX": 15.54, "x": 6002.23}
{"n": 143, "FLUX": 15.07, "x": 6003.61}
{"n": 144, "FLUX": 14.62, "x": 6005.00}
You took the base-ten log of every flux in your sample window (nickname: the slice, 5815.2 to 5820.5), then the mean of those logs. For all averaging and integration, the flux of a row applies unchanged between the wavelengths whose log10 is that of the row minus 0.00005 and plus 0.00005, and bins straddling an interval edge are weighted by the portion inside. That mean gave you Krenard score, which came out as 1.13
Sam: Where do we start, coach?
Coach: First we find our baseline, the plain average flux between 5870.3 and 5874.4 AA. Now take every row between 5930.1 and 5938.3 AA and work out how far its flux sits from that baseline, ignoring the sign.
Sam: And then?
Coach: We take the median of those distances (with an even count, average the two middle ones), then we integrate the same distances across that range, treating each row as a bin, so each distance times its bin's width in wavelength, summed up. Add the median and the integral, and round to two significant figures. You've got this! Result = 12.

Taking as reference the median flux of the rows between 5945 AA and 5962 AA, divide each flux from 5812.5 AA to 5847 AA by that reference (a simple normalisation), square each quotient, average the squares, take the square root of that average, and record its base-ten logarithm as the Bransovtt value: 0.024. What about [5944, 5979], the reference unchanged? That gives 0.031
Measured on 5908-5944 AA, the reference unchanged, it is 0.018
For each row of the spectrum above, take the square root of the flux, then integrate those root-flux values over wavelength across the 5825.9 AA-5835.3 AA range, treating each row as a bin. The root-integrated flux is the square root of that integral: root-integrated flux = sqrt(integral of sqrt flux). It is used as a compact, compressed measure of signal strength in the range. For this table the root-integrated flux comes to 6.1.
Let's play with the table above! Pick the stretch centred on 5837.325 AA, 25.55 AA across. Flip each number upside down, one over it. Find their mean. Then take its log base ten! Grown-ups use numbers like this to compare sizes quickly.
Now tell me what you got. -1.187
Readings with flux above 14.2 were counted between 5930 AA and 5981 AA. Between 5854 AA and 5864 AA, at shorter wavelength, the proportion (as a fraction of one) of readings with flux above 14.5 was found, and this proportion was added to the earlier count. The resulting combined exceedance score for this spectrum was 28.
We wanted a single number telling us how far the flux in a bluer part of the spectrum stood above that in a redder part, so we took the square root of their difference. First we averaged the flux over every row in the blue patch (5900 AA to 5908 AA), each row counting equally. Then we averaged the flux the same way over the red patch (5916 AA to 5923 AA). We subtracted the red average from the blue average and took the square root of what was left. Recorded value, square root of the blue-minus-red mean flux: 0.6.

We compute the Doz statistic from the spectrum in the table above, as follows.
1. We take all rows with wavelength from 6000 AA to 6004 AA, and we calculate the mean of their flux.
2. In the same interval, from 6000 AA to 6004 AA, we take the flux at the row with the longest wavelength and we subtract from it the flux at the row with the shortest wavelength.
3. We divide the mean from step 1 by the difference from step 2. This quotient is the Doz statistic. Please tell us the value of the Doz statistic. -26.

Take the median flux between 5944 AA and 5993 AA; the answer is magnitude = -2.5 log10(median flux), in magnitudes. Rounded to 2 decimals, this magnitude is -2.92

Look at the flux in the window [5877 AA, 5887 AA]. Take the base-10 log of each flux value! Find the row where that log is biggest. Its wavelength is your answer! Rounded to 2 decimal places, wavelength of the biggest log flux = 5885.90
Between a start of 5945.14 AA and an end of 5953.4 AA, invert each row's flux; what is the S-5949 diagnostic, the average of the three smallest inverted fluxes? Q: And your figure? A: 0.068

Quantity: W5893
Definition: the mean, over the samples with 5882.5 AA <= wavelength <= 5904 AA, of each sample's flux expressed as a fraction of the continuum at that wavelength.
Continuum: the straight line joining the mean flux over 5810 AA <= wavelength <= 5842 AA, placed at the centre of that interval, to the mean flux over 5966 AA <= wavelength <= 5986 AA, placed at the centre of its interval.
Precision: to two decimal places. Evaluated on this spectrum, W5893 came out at 0.89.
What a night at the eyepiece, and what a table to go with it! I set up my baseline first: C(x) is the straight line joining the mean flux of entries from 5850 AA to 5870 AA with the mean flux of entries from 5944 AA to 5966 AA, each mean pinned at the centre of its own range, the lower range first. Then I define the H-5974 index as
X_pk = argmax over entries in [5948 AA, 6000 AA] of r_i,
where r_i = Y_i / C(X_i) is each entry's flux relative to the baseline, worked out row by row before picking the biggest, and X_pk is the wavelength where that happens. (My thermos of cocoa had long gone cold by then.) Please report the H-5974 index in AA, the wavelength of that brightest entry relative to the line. 5966.40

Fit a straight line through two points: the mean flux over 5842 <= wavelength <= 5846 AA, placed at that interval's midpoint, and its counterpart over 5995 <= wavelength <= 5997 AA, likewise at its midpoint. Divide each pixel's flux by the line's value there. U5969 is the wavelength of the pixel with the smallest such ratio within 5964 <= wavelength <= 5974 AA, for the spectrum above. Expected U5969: 5971.90 AA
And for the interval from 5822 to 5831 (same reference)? 5822.54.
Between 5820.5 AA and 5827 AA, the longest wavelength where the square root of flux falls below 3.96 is 5823.88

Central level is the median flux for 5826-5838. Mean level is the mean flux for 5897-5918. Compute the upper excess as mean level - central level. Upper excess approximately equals -1.2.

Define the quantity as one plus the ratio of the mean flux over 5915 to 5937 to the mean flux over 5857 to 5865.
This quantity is 1.90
